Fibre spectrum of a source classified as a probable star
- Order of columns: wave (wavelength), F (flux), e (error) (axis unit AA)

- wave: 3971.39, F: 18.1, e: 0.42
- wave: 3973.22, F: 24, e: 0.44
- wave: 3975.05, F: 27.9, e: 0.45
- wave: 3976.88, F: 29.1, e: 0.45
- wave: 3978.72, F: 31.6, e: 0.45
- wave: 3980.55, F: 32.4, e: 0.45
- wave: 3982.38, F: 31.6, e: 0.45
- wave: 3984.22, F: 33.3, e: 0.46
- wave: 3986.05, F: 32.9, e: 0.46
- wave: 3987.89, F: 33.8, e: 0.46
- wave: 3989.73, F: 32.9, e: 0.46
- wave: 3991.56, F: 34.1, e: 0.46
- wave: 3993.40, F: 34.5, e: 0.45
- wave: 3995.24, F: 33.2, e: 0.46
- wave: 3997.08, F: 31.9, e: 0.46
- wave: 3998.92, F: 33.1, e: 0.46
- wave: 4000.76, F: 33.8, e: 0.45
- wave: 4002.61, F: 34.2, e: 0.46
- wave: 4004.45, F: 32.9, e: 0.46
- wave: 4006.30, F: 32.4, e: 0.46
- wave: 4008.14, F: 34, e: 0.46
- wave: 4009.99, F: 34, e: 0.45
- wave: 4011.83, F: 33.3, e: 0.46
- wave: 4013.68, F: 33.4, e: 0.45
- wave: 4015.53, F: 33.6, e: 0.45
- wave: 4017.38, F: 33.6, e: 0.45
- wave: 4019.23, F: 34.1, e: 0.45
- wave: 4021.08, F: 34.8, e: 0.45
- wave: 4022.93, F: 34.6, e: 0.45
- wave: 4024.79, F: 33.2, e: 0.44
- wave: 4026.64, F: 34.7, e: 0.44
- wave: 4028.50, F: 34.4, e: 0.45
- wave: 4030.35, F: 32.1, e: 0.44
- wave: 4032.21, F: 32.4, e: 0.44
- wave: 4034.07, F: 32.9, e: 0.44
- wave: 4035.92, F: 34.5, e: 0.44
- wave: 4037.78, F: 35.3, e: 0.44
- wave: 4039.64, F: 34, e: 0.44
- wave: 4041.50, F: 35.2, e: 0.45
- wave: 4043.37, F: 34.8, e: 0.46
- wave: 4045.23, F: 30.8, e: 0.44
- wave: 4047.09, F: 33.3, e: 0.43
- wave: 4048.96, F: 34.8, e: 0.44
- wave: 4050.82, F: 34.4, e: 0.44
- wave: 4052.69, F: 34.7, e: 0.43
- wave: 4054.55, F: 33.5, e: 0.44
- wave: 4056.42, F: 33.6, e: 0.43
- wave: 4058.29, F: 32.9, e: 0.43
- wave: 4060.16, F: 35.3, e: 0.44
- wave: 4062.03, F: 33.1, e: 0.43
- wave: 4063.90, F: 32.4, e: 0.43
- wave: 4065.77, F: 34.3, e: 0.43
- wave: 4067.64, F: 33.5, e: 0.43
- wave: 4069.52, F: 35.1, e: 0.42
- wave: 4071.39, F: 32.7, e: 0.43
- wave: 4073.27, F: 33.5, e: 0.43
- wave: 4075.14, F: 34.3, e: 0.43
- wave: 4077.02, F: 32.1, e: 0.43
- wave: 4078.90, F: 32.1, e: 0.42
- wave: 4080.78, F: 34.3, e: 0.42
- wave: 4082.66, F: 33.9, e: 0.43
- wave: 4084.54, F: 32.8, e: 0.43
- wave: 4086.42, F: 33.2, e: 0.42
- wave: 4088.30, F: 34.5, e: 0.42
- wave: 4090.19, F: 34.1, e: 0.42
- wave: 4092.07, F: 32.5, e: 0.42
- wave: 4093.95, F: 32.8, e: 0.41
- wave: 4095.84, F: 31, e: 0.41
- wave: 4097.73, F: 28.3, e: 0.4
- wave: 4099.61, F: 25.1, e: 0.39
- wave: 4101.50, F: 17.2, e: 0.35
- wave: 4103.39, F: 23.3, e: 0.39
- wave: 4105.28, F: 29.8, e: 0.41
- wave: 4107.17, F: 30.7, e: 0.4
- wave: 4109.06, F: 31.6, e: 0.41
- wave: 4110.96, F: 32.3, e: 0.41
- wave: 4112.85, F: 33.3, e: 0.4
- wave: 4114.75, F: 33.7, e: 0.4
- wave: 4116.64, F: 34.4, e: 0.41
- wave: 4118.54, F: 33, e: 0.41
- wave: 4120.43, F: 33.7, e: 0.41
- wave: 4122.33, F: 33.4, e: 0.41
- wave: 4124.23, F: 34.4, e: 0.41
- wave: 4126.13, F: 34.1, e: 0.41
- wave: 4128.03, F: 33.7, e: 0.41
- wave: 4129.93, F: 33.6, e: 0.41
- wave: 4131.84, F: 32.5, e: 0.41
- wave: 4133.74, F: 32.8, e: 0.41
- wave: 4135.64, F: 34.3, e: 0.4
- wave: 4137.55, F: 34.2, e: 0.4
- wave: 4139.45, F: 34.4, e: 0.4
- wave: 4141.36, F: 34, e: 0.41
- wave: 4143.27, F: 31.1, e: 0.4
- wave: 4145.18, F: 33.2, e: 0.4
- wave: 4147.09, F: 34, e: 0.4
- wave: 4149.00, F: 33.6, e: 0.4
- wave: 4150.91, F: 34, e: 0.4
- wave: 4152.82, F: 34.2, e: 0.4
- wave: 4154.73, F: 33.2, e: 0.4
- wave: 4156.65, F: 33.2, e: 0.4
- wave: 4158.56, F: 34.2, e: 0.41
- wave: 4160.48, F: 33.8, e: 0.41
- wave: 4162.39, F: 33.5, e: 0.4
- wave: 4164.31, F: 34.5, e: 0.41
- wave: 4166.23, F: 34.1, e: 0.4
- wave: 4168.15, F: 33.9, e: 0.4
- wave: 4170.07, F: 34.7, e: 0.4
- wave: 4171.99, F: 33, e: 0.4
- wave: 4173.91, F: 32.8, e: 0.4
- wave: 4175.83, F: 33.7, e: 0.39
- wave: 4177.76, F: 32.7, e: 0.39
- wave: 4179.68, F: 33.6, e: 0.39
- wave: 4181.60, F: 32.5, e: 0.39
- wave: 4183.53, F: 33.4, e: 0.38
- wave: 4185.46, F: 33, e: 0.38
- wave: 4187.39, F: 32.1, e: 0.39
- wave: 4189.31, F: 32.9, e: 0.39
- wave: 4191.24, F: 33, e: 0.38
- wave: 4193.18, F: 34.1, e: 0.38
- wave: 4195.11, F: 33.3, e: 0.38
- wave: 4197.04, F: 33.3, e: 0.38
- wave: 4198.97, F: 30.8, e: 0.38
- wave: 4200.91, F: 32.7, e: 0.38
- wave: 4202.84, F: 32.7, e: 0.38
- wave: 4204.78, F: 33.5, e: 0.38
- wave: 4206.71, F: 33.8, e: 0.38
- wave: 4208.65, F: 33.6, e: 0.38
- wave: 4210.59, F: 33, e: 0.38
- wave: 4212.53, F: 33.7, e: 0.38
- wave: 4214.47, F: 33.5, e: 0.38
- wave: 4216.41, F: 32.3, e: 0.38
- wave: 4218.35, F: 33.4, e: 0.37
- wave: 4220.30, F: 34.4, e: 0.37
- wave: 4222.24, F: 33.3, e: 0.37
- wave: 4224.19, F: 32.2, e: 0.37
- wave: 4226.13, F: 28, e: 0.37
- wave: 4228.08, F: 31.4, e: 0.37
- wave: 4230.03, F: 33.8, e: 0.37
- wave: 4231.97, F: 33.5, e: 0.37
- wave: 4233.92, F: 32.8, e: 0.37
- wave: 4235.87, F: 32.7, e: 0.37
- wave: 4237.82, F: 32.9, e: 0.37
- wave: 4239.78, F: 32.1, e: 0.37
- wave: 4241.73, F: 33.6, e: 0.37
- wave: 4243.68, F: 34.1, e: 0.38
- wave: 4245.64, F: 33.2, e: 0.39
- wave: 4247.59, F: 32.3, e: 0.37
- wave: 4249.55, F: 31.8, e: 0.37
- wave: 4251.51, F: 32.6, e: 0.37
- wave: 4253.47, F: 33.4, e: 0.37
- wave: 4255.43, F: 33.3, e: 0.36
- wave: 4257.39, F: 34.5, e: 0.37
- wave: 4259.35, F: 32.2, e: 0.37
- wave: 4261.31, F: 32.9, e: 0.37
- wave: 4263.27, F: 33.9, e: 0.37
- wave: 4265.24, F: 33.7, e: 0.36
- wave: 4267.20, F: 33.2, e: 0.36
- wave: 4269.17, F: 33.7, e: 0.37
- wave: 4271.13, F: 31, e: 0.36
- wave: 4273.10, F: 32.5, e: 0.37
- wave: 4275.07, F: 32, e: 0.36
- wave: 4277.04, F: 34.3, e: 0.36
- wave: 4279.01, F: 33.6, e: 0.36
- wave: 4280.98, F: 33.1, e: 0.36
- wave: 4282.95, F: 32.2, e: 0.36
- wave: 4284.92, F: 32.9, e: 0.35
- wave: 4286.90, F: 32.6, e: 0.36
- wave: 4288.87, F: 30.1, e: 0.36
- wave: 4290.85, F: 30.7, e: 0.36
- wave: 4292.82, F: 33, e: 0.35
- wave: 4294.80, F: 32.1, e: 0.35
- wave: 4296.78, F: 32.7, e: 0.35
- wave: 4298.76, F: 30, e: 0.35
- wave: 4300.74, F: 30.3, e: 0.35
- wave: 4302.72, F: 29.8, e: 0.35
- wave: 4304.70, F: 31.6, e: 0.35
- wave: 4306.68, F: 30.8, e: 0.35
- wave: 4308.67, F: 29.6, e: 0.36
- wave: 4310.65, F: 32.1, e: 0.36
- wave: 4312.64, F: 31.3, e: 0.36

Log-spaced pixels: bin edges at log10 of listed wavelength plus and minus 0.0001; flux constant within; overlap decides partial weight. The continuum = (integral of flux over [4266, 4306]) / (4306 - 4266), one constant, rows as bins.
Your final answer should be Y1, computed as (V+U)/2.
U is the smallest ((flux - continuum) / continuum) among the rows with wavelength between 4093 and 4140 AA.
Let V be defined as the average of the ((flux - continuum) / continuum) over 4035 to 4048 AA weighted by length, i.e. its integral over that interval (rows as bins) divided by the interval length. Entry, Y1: -0.20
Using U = -0.46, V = 0.060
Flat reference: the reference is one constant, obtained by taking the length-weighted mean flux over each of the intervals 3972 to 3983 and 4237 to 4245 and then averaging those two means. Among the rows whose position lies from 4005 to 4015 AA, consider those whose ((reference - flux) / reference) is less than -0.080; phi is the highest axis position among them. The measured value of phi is 4009.99 AA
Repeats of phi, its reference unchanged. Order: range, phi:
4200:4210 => 4208.65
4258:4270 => 4269.17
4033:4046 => 4043.37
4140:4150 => 4149.00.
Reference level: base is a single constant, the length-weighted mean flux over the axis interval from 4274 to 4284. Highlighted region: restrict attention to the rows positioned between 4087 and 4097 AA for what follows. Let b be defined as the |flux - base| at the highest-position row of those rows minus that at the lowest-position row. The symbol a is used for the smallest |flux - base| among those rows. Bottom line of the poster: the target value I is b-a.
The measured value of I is 0.3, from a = 0.245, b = 0.6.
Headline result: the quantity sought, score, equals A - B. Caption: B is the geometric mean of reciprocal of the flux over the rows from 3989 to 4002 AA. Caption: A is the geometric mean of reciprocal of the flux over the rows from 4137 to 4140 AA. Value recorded -0.001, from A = 0.0292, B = 0.0300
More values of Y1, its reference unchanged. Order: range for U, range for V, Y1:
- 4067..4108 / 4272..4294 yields -0.23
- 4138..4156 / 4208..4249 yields 0.00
